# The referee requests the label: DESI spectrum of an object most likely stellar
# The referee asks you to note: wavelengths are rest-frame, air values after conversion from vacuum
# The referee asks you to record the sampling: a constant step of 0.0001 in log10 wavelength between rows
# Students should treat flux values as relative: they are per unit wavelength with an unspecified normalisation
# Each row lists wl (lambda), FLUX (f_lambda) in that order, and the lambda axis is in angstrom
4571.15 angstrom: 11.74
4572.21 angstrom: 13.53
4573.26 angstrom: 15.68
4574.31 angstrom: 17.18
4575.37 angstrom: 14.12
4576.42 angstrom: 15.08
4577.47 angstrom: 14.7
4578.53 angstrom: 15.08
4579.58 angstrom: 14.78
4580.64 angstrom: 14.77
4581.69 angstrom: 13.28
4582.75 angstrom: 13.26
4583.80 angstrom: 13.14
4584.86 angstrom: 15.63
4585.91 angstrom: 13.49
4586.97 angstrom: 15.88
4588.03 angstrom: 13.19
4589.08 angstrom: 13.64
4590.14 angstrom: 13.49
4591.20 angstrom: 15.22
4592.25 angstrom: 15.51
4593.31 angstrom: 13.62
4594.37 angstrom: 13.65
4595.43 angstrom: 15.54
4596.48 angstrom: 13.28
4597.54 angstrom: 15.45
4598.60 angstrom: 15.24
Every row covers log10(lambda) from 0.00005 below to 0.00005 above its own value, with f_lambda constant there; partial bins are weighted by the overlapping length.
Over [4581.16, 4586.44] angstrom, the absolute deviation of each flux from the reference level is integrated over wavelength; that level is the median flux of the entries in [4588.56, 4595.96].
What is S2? 3.6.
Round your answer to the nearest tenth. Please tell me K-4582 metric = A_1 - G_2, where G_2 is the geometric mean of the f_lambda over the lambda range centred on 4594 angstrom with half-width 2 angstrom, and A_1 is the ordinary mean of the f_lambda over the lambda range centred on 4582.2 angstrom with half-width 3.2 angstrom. -0.4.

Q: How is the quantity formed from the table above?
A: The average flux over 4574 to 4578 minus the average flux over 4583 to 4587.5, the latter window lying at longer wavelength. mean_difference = 0.7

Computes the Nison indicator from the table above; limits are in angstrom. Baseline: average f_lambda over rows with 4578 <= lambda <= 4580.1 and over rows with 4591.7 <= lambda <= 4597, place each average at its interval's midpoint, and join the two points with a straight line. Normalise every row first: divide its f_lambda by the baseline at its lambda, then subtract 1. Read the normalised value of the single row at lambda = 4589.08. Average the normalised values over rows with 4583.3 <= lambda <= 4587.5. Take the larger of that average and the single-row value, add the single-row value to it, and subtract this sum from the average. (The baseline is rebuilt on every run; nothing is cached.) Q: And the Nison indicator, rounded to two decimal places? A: 0.06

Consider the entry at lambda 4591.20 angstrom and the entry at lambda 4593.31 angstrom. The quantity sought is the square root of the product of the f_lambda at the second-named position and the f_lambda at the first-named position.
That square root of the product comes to 14.4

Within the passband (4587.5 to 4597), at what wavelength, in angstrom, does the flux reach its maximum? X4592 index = 4595.43 angstrom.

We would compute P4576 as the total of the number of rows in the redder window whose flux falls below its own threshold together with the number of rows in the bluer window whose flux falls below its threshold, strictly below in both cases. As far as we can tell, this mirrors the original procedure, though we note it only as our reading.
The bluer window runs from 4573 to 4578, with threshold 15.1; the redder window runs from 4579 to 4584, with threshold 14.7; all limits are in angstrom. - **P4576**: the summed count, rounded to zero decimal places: 6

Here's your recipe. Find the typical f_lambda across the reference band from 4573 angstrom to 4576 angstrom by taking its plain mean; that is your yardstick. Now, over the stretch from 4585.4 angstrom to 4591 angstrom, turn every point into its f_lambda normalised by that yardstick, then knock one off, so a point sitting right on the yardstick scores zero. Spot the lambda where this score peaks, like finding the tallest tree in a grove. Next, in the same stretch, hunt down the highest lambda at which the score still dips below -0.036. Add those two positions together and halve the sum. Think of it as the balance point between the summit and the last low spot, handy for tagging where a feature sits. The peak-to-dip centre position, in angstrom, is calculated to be 4588.6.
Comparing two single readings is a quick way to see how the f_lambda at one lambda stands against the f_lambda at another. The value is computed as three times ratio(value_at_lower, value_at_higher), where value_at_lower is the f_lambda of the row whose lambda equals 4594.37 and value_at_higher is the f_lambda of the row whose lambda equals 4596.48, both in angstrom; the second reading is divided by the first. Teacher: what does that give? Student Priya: 2.9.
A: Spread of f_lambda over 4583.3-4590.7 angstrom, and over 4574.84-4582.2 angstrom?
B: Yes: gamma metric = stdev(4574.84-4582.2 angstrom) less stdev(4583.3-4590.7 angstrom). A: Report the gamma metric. -0.5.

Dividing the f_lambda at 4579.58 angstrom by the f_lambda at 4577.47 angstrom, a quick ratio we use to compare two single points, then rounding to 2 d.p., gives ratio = 1.01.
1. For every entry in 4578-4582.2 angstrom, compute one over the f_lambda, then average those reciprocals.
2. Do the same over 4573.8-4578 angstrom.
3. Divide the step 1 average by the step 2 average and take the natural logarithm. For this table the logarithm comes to 0.05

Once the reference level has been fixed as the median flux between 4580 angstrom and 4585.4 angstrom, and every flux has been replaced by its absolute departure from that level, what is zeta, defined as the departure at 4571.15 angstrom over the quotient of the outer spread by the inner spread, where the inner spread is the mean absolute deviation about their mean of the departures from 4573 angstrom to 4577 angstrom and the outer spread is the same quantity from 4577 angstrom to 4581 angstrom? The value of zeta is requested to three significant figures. 11.4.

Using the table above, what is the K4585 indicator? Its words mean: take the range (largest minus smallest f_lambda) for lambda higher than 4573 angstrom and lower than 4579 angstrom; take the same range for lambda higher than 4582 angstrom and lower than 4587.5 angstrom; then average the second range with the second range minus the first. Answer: 1.21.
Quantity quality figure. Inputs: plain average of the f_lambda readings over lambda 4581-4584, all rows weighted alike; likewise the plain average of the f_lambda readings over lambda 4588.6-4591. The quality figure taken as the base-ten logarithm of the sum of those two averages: 1.43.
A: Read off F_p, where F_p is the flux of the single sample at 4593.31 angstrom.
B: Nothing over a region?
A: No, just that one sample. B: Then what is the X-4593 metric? 13.62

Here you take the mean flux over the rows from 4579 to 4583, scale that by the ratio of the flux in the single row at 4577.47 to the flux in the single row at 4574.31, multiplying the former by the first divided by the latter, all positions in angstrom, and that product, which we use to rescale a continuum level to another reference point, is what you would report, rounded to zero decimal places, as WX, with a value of 12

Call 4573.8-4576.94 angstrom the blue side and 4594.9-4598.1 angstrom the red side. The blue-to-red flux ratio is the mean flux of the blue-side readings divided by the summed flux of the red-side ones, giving 0.349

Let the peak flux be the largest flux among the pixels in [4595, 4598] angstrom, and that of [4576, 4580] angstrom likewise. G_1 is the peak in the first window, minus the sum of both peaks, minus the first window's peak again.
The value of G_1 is -30.6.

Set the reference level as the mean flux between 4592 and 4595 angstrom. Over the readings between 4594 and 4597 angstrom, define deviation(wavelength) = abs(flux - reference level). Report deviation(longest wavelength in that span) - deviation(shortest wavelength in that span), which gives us 0.4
